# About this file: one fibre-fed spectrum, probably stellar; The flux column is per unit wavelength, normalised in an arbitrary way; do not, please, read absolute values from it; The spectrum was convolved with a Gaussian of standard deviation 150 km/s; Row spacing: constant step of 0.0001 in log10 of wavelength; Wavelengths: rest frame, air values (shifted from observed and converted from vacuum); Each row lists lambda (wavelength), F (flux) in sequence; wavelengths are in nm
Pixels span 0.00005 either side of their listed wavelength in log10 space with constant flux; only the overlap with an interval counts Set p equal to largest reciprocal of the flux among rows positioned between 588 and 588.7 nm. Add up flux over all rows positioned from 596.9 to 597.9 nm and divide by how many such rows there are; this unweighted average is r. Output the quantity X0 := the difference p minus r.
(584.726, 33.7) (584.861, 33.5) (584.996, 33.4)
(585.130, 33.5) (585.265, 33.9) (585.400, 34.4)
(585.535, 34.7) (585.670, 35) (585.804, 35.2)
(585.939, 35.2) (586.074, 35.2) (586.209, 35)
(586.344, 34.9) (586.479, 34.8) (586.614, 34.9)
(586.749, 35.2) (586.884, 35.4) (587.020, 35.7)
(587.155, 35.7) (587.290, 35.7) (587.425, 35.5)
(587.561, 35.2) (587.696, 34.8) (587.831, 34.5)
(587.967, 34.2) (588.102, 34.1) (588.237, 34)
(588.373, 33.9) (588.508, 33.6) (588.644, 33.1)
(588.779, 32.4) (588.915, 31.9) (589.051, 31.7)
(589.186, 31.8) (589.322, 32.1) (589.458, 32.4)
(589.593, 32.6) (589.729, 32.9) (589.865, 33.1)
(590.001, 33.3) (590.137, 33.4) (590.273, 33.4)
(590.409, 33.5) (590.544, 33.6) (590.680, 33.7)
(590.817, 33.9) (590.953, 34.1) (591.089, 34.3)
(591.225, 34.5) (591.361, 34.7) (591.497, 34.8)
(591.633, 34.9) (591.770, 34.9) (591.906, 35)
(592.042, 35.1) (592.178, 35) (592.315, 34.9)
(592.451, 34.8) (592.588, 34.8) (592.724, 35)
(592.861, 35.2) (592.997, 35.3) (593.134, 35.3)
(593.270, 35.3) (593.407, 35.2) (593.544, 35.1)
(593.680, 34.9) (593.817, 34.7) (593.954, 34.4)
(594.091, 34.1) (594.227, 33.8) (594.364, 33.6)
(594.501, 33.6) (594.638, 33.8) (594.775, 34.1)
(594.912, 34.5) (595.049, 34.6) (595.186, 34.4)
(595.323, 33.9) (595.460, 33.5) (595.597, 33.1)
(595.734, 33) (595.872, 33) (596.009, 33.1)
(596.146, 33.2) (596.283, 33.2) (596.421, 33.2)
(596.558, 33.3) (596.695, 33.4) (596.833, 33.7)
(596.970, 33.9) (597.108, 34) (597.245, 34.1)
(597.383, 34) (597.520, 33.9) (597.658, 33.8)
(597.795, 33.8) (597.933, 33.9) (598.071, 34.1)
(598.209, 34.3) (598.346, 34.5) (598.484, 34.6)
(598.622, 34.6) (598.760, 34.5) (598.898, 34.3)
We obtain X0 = -33.9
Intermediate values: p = 0.0302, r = 33.9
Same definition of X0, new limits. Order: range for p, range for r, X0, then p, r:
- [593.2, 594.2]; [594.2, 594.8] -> -33.8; 0.0293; 33.8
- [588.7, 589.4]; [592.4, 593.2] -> -35.0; 0.0315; 35.1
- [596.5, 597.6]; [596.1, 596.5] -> -33.2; 0.0300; 33.2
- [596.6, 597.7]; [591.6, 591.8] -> -34.9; 0.0299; 34.9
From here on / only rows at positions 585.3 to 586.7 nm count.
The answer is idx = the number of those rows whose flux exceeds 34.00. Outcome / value 10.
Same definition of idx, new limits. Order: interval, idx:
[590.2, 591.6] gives 5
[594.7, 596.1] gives 4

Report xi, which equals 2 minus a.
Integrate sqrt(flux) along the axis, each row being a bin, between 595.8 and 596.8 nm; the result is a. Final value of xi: -3.76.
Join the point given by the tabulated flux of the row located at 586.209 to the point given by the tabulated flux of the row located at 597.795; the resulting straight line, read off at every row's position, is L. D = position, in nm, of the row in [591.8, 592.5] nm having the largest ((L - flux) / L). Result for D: 592.451 nm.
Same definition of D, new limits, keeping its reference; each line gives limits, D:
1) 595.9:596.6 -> 596.009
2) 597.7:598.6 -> 597.795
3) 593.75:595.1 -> 594.364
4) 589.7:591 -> 589.729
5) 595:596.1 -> 595.734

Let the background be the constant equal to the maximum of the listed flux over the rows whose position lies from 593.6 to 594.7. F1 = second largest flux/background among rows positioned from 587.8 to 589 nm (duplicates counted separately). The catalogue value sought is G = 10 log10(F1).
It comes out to -0.088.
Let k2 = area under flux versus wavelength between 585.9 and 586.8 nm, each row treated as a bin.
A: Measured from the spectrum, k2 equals 31.5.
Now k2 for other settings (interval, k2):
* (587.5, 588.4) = 31.0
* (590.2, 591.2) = 33.8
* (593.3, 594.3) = 34.6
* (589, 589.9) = 29.1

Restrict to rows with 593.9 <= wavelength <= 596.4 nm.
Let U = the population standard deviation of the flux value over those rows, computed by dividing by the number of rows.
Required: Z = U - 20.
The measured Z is -19.5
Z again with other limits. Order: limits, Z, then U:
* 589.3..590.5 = -19.5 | 0.47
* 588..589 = -19.2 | 0.79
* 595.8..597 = -19.7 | 0.27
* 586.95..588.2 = -19.4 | 0.62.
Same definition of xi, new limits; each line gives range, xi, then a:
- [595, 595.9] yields -3.22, 5.22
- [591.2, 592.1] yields -3.32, 5.32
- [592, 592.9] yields -3.32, 5.32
